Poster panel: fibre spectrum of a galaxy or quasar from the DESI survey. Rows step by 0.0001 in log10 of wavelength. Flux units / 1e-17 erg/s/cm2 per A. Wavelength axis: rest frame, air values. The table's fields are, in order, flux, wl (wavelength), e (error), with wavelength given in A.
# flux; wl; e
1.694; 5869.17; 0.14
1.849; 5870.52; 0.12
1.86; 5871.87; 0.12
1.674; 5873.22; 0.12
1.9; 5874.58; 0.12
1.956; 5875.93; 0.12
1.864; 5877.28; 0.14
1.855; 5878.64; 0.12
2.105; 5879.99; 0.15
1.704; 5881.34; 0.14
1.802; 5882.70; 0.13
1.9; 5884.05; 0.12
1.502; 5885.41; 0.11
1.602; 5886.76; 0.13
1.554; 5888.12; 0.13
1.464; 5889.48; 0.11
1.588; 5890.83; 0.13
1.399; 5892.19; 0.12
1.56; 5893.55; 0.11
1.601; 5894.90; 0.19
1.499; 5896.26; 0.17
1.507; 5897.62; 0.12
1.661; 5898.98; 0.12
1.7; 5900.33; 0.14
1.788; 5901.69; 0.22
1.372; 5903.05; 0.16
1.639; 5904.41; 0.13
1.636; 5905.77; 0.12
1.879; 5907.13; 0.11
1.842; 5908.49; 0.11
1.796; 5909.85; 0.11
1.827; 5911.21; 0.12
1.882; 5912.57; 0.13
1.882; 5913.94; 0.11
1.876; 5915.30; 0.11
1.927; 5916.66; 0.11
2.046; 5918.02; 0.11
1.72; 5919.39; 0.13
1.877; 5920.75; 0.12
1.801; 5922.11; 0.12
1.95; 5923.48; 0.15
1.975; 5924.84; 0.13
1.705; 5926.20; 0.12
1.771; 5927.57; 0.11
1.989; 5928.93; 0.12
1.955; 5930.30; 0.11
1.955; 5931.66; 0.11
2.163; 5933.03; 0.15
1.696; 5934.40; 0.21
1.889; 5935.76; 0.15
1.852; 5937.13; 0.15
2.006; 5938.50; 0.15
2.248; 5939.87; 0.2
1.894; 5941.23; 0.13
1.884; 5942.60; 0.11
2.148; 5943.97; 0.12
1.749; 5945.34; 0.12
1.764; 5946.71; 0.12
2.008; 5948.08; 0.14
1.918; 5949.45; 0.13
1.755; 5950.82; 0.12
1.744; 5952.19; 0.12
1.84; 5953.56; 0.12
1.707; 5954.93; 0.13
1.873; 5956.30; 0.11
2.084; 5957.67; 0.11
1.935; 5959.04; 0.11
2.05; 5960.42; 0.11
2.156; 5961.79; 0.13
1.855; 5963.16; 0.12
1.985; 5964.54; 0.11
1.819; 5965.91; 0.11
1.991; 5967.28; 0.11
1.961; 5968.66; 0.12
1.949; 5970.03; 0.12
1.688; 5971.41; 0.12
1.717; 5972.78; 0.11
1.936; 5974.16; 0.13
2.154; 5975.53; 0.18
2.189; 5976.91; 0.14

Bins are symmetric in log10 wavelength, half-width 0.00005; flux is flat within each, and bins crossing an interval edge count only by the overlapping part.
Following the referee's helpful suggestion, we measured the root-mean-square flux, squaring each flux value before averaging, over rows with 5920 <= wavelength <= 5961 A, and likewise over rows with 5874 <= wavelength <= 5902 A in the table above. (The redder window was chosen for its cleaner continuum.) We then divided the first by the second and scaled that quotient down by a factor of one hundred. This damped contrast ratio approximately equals 0.0112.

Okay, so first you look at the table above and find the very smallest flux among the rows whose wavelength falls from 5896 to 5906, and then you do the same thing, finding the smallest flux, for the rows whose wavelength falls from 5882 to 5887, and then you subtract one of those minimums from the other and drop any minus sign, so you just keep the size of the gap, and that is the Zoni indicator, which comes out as 0.13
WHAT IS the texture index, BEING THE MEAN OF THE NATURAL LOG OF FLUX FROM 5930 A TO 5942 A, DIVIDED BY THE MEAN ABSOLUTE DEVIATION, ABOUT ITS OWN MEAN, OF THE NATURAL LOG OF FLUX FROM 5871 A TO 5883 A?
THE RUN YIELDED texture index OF 14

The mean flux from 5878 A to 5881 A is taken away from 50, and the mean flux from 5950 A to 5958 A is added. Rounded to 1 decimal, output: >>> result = 49.9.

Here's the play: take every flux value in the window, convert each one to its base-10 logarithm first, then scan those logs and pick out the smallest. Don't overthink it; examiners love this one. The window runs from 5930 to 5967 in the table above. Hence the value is 0.229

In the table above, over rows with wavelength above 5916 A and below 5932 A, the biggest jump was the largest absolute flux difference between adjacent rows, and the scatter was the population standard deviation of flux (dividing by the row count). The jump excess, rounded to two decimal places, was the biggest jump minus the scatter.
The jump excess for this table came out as 0.22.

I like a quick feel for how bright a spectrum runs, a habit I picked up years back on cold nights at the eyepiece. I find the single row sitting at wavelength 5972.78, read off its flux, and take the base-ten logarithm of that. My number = 0.23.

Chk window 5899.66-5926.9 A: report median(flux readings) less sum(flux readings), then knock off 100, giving -134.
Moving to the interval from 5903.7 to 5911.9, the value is -109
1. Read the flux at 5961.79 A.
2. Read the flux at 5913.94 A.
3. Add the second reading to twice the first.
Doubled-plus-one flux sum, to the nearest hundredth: 6.19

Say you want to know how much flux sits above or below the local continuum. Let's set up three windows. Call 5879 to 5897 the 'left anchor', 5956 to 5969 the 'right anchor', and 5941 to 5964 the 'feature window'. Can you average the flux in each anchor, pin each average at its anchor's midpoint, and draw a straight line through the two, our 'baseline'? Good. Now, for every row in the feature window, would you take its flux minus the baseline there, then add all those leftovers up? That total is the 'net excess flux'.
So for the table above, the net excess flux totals -0.4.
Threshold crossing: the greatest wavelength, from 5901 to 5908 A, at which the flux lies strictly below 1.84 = 5905.77 A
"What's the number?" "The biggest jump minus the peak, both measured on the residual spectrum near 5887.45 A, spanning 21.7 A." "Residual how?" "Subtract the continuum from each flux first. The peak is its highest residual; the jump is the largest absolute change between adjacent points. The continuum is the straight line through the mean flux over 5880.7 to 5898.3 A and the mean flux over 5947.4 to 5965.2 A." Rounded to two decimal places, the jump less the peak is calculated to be -0.15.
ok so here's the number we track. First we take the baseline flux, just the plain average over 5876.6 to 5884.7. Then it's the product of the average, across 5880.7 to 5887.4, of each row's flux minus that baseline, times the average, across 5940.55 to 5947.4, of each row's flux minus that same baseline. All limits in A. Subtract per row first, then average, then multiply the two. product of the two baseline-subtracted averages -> -0.003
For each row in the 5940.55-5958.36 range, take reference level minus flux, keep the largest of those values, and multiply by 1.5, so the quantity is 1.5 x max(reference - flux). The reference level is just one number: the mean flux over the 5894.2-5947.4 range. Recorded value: 0.2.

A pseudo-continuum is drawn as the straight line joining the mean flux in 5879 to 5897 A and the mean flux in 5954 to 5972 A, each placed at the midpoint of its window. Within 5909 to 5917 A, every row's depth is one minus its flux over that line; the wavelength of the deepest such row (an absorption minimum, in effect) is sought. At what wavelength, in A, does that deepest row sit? 5909.85 A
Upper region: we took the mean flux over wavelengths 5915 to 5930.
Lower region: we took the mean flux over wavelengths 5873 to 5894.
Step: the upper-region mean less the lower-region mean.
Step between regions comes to 0.16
